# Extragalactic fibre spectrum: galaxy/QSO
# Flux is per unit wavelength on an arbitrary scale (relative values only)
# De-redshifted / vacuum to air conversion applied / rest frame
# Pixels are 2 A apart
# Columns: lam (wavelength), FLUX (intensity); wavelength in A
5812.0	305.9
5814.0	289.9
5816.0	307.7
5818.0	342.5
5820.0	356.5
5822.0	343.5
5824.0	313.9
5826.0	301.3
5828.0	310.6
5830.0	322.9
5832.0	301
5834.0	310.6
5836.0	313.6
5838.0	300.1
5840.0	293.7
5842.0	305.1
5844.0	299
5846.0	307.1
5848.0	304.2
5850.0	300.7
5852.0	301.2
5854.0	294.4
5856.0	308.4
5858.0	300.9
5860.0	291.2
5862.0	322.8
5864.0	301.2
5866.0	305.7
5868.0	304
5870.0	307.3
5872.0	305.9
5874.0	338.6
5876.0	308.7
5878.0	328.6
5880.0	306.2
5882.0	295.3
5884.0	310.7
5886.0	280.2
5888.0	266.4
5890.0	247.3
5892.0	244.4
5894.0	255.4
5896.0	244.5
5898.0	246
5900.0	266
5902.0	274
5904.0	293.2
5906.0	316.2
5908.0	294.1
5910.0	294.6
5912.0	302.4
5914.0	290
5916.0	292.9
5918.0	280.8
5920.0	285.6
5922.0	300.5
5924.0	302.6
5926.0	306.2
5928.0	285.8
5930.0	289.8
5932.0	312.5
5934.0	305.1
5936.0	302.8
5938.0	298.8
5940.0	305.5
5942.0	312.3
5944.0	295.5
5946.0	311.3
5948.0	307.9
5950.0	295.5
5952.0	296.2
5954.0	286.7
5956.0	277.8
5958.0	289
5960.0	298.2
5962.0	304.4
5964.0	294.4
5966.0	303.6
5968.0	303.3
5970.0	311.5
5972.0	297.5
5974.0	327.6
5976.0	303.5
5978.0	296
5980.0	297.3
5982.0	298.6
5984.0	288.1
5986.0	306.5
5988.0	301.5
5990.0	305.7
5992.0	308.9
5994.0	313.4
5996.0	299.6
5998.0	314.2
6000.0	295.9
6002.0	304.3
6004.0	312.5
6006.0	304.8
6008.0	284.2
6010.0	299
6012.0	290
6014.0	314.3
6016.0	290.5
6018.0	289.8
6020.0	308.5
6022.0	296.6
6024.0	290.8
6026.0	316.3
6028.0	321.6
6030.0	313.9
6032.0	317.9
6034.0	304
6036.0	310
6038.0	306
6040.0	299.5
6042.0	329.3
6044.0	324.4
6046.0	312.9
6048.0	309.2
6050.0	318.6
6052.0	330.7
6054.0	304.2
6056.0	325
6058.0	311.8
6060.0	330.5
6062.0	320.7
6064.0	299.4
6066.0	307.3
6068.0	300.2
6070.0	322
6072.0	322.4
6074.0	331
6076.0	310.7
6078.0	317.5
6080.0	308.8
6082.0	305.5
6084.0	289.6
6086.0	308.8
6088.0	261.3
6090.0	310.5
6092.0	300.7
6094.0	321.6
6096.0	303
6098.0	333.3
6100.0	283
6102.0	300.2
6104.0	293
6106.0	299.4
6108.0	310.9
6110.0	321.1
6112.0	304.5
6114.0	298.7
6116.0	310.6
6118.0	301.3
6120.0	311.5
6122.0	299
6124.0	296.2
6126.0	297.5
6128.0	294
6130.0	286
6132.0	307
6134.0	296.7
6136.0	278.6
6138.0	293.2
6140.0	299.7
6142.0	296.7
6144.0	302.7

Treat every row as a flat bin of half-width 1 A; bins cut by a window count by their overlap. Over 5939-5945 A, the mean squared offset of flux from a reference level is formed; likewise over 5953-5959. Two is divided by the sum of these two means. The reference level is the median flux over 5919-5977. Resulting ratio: 0.0050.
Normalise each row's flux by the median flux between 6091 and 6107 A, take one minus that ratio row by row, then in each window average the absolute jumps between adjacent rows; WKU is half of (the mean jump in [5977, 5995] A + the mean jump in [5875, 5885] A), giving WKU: 0.039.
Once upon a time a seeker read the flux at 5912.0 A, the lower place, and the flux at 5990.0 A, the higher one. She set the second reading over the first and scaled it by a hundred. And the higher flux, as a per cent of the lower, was 101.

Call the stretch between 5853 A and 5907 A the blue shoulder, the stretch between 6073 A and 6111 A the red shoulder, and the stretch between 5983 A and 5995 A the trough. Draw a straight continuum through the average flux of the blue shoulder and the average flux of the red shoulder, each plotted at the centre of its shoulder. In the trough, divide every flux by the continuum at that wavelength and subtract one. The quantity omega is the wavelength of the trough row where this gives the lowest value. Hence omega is 5984.0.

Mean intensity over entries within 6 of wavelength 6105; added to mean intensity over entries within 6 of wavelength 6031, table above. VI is 615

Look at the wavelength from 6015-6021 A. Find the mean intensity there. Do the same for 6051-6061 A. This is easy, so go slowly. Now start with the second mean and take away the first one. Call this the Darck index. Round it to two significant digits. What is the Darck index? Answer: 24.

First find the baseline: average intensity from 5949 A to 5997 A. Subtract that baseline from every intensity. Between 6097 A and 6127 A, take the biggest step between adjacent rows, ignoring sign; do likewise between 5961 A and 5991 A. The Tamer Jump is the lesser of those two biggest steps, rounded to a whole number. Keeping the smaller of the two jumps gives 30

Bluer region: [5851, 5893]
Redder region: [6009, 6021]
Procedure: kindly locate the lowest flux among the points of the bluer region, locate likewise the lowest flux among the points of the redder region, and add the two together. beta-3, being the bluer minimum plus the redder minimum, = 534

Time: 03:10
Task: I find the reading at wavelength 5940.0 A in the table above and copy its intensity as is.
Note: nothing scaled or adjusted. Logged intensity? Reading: 305.5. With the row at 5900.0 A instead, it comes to 266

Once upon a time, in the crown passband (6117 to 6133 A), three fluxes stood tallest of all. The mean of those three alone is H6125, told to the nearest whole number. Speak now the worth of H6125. 307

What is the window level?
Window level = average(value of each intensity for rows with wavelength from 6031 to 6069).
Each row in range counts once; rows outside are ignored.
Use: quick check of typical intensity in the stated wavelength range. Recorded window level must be 314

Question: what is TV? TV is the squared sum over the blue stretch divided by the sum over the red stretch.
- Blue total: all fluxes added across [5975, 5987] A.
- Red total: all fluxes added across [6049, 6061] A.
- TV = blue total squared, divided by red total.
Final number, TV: 1668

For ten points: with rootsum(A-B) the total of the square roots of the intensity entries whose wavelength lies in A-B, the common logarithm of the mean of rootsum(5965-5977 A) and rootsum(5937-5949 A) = 2.02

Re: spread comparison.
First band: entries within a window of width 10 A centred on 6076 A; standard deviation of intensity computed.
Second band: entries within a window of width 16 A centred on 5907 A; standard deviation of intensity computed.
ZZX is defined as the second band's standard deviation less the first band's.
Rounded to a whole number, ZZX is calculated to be 7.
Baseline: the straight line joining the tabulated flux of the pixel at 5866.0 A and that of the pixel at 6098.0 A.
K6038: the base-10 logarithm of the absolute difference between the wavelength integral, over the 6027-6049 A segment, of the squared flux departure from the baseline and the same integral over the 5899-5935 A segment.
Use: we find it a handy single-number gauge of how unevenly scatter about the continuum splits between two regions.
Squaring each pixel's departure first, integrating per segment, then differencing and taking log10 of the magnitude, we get 4.06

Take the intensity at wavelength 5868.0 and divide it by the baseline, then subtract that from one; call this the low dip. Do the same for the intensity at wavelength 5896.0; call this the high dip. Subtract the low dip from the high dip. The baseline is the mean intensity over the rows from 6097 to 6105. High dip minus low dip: 0.20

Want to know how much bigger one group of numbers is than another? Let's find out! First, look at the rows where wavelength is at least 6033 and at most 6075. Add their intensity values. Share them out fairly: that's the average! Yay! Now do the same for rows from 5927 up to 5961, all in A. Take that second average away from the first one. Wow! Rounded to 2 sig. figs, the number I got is 17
